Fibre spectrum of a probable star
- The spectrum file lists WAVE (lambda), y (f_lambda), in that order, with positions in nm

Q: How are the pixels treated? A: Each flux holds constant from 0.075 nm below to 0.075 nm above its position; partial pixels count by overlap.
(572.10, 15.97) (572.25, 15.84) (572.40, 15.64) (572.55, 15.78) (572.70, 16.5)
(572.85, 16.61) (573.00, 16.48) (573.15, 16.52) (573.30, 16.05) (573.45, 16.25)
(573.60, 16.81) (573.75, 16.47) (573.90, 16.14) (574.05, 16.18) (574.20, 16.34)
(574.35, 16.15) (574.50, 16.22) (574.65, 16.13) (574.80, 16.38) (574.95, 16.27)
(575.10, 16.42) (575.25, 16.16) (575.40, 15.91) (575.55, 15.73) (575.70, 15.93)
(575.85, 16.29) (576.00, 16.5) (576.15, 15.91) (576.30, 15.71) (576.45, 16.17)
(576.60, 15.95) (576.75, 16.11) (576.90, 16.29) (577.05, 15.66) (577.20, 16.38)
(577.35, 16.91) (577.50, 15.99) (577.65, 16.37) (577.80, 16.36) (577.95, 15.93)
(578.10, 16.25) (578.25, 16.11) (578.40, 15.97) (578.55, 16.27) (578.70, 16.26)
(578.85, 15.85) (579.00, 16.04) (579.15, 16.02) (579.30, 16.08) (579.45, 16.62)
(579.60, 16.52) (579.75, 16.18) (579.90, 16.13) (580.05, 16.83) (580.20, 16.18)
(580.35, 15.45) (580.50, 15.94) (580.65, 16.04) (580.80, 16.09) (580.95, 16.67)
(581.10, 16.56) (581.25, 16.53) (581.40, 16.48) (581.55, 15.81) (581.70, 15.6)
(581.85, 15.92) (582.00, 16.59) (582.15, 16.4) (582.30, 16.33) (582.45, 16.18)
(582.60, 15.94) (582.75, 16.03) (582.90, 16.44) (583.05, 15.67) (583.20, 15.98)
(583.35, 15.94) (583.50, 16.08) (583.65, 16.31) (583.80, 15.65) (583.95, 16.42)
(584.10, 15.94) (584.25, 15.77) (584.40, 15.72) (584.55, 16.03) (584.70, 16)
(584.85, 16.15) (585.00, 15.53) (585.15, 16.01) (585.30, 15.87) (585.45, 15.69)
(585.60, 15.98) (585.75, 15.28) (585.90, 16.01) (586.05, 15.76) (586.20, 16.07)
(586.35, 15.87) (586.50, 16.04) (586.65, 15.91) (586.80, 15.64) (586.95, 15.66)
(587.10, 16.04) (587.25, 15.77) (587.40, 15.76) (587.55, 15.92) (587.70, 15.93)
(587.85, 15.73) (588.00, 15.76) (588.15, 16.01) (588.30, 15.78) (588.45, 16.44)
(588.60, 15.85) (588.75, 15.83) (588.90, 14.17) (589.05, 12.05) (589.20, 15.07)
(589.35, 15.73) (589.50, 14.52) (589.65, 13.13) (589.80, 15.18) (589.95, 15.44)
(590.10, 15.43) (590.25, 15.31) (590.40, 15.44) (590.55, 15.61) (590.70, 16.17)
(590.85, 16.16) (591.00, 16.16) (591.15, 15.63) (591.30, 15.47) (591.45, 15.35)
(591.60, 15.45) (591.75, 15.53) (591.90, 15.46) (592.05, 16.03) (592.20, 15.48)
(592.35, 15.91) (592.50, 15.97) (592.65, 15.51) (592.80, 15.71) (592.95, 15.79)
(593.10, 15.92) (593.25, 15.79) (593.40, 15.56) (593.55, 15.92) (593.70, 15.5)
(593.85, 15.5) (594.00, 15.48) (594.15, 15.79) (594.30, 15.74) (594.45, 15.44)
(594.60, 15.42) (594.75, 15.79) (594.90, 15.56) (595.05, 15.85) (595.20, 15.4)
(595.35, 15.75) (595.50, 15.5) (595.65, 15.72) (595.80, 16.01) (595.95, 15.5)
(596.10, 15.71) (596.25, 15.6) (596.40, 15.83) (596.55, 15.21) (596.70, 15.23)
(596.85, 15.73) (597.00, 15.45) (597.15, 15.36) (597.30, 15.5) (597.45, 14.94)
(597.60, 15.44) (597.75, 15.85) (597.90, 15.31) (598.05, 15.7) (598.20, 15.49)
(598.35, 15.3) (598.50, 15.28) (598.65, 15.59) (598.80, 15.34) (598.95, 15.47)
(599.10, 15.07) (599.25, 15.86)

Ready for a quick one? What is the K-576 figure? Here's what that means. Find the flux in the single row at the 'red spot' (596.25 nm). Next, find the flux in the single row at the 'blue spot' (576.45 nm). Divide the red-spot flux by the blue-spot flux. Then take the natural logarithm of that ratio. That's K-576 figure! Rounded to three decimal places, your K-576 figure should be -0.036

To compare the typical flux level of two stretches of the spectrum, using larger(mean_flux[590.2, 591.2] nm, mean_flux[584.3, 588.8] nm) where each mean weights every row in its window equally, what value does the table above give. 15.9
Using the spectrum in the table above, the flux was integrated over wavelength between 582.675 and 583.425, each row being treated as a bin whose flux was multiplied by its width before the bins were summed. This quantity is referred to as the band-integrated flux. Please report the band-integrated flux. 12.01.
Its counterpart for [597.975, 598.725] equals 11.60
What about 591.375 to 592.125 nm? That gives 11.67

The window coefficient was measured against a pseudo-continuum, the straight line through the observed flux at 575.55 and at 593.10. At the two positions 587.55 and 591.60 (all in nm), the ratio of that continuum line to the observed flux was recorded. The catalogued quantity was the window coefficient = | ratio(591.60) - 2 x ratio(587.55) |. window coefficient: 0.96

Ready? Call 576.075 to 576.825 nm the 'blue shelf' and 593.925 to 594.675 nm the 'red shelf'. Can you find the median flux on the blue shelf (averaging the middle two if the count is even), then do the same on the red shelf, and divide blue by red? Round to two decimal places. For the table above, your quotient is 1.03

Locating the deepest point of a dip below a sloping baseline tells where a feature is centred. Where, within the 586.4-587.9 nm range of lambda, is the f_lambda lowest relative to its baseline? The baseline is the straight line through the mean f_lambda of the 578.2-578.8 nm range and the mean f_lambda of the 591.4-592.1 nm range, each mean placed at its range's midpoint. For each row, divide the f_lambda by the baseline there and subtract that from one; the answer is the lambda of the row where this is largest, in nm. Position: 586.80 nm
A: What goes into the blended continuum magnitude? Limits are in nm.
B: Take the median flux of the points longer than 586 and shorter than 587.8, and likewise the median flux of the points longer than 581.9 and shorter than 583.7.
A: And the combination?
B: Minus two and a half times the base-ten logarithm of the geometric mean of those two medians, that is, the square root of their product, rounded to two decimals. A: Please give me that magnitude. -3.01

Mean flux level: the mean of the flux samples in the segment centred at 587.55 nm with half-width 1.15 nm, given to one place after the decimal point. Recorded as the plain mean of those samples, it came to 15.9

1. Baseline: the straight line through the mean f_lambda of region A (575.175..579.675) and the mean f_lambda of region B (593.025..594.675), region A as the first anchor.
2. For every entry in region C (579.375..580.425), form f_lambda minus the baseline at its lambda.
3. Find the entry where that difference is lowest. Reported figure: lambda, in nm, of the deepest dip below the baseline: 580.35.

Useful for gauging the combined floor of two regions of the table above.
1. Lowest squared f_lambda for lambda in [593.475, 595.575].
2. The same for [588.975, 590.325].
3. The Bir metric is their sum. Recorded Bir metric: 382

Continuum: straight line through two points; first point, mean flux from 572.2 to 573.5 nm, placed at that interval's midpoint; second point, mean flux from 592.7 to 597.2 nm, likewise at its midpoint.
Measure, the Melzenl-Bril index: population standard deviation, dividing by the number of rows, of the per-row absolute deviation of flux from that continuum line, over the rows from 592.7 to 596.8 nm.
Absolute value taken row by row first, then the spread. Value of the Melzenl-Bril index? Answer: 0.10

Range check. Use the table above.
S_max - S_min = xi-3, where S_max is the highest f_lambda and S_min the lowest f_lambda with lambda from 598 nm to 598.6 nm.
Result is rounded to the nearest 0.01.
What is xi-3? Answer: 0.42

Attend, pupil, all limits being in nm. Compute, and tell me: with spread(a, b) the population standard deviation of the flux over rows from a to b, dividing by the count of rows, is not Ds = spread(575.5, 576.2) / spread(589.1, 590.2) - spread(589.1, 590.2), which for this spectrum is -0.5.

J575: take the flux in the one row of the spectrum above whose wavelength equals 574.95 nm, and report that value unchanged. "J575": 16.27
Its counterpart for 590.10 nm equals 15.43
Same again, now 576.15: 15.91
